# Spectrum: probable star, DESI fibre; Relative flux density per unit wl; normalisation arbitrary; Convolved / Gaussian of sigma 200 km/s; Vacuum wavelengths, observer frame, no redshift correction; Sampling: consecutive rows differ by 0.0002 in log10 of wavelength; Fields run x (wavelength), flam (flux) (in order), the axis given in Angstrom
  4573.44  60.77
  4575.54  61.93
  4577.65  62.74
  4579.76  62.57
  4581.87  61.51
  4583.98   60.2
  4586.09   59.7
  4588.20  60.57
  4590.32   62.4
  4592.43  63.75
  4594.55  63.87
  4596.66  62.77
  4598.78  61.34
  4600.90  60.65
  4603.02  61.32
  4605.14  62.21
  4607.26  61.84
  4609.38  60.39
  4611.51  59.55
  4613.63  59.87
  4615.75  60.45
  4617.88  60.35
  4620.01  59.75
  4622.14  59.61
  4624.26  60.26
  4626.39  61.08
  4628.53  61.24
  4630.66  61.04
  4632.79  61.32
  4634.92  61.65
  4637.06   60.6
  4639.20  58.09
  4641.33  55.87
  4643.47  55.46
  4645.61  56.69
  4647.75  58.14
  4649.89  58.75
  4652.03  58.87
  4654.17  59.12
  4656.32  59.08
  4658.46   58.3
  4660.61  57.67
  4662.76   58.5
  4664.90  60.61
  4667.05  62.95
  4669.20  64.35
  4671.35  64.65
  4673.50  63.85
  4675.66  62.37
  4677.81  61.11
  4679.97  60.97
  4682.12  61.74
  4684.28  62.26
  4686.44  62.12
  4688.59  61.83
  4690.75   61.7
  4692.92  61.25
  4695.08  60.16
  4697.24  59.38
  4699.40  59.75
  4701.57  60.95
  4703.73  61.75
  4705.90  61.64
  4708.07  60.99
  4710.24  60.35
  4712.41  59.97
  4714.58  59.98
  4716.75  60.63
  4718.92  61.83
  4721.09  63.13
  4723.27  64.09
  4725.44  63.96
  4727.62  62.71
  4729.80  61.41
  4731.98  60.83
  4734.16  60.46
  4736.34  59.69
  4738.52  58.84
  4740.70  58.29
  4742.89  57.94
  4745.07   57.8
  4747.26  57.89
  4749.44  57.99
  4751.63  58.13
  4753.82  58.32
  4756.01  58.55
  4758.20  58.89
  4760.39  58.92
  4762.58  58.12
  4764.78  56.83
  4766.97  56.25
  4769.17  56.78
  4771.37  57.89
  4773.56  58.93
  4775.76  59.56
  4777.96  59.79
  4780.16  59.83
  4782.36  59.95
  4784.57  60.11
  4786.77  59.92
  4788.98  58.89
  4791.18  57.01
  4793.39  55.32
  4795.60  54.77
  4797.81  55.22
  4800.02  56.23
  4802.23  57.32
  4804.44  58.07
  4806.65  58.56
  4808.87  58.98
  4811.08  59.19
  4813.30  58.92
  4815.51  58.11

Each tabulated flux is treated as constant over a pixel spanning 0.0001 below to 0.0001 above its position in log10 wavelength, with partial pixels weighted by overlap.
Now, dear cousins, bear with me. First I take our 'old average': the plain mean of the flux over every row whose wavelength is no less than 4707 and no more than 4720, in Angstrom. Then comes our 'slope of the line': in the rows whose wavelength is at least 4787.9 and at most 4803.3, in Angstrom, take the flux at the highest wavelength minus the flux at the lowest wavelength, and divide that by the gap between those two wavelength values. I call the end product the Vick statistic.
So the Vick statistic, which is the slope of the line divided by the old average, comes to -0.0020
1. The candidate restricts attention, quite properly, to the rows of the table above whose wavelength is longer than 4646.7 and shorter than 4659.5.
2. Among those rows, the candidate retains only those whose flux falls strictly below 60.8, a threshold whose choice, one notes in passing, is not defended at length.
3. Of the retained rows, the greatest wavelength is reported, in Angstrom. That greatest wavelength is 4658.46 Angstrom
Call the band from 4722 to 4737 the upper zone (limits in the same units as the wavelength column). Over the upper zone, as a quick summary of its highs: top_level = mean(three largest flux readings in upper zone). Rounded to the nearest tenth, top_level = 63.6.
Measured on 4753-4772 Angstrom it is 58.8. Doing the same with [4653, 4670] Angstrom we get 62.6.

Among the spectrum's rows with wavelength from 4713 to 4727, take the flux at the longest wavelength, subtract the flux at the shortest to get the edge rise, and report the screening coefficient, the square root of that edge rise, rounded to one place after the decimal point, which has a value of 2.0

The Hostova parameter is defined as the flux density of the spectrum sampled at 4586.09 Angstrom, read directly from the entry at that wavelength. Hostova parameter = 59.7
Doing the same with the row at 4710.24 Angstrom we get 60.35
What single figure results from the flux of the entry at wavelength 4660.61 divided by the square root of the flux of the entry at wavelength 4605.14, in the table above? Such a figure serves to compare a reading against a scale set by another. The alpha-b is 7.31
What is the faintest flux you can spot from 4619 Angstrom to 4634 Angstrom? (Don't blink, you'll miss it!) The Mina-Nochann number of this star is 59.61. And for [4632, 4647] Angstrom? 55.46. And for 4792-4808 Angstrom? 54.77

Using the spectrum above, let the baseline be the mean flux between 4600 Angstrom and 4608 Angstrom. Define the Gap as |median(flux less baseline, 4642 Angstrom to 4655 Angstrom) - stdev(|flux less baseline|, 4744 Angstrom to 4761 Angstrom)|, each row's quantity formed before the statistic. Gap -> 3.5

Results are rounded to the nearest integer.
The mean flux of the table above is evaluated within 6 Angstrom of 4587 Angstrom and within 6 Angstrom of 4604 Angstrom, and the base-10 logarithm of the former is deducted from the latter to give 60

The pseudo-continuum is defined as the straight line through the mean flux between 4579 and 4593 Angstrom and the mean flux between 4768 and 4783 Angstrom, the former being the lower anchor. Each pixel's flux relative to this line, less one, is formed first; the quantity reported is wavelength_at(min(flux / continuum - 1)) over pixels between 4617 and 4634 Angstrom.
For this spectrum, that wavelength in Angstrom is 4622.14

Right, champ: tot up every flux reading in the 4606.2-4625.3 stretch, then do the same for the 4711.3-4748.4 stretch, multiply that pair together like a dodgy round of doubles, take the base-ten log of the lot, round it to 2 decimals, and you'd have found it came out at 5.75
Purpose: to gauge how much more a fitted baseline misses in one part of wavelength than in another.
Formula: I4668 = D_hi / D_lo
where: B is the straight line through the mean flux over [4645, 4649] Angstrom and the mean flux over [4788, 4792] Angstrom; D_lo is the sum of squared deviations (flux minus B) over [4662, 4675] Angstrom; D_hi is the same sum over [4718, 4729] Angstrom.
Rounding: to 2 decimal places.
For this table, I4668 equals 0.85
